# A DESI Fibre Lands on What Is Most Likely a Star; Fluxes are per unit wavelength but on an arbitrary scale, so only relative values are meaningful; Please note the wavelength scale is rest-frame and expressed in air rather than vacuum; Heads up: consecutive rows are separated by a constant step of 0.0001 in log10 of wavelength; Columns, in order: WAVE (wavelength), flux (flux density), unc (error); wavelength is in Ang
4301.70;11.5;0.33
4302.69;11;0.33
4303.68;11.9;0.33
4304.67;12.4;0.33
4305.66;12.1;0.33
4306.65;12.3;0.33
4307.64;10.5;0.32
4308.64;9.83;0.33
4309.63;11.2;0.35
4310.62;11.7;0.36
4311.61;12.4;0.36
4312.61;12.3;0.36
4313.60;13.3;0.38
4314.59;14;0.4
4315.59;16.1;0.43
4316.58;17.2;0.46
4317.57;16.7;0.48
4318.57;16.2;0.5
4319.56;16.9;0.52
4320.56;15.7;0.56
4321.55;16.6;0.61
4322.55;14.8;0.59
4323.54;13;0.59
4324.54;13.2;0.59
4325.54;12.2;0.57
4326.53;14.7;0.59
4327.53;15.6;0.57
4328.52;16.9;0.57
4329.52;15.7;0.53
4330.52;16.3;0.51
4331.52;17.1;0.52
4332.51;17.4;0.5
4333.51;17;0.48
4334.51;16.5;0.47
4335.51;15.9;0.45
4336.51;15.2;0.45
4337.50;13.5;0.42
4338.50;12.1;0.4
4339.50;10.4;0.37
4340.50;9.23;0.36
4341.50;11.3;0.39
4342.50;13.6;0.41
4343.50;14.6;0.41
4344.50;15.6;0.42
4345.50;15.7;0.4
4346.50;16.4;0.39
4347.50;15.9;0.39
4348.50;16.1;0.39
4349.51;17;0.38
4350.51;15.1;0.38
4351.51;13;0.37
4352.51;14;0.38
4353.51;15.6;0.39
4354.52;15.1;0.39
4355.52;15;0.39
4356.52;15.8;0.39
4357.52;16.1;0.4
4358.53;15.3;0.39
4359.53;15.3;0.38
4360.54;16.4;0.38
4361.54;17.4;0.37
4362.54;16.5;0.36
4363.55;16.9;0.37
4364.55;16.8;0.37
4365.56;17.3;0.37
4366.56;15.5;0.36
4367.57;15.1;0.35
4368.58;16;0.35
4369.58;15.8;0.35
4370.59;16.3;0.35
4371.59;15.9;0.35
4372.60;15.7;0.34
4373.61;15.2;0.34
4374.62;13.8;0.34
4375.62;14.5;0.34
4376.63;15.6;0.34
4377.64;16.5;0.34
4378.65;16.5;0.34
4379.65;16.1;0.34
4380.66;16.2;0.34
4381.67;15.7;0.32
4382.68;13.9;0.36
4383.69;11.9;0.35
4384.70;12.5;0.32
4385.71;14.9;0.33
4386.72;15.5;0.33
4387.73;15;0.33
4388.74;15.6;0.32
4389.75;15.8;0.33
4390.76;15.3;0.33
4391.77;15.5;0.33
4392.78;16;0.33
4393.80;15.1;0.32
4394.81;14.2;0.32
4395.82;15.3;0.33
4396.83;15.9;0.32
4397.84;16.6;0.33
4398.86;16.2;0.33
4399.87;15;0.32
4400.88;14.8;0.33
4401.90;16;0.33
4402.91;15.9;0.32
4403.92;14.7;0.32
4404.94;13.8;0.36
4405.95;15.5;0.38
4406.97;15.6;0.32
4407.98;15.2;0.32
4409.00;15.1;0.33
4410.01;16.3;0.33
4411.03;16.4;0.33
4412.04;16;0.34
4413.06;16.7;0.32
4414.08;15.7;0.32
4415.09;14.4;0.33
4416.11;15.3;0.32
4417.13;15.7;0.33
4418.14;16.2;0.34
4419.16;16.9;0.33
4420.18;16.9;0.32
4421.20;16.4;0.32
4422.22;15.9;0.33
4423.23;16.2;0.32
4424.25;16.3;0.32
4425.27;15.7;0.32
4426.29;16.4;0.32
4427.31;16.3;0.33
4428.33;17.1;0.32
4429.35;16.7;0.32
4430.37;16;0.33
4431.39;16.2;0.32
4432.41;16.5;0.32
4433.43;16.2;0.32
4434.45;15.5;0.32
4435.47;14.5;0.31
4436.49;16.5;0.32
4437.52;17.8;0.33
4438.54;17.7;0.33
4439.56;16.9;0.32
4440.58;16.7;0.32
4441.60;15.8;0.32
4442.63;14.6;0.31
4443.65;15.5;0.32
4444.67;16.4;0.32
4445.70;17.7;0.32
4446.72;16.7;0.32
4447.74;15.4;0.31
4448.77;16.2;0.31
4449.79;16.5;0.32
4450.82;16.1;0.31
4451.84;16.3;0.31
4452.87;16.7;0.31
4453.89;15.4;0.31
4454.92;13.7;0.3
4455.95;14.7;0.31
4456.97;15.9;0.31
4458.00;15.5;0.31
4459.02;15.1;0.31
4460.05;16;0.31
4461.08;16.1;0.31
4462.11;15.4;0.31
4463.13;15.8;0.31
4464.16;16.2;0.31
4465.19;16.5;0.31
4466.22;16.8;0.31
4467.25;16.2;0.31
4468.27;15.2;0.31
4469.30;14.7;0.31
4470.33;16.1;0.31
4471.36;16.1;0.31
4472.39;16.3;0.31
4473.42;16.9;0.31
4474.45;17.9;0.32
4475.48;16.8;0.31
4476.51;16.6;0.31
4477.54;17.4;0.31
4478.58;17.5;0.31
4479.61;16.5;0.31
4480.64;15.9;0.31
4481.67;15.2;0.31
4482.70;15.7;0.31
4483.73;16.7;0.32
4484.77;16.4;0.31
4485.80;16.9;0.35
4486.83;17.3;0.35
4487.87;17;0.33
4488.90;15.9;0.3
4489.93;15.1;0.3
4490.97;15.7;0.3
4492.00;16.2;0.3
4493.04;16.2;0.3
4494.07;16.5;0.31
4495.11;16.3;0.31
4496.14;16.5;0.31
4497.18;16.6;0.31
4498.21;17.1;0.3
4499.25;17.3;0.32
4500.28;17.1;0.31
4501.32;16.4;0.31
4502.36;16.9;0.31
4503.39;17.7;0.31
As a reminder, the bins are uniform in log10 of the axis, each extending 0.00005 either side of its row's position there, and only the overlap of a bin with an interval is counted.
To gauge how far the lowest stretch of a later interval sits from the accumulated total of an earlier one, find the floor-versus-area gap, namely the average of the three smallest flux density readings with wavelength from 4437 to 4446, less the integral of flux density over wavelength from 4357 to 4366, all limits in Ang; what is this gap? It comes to -133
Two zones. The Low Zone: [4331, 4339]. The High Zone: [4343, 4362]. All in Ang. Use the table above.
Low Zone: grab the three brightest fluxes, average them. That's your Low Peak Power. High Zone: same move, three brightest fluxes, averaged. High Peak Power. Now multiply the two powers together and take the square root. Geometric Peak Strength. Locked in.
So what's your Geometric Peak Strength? 17.0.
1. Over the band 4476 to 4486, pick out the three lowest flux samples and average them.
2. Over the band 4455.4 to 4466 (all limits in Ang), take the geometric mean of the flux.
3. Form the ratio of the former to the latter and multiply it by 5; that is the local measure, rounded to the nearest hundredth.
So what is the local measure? 4.96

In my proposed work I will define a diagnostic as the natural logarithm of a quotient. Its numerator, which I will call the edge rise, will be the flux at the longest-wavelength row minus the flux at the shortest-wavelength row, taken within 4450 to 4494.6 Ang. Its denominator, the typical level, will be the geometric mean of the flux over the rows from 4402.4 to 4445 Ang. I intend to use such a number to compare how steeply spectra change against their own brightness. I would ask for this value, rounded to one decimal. -3.7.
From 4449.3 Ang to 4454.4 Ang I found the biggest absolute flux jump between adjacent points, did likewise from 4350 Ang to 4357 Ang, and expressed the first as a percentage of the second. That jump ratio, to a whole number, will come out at 62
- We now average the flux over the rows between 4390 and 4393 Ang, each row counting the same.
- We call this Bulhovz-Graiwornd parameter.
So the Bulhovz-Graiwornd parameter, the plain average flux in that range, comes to 15.6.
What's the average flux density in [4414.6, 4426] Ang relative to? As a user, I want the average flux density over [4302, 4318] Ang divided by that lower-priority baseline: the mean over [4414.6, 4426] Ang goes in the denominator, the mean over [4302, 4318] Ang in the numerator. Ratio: 0.80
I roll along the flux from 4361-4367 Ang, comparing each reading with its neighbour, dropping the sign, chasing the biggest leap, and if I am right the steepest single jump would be 1.8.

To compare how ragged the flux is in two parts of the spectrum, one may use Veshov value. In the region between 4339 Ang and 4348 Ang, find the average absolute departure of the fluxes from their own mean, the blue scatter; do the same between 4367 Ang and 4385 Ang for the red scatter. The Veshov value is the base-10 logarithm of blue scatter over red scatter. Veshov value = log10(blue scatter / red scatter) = 0.33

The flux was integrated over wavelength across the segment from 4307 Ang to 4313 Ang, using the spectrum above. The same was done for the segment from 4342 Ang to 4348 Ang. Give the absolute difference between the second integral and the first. 24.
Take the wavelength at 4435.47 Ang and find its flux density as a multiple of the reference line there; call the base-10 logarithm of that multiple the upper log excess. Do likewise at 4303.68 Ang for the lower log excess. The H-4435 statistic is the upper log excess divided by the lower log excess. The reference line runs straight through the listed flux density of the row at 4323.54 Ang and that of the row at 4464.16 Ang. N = 1.3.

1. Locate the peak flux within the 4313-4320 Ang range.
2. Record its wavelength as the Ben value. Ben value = 4316.58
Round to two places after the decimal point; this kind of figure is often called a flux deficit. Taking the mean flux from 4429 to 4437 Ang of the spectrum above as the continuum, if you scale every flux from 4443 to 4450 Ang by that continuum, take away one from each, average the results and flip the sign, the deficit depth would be -0.02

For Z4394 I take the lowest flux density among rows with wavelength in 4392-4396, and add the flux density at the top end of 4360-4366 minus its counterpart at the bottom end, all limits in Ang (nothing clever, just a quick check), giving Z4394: 15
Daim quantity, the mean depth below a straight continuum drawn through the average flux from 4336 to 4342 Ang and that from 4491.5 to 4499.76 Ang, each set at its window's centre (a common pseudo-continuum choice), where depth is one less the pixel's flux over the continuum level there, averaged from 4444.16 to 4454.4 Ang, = -0.074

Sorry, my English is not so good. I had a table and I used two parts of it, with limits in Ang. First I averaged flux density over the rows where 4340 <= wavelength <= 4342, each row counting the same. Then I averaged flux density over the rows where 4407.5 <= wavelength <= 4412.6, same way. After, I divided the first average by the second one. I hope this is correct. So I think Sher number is 0.65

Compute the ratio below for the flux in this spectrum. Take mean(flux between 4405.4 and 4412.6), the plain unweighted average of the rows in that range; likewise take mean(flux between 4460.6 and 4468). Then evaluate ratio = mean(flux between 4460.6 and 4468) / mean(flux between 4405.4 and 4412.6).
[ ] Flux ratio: 1.03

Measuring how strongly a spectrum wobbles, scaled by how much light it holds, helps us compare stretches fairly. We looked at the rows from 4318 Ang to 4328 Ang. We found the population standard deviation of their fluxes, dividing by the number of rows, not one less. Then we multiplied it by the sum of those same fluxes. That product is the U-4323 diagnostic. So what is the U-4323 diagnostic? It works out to 228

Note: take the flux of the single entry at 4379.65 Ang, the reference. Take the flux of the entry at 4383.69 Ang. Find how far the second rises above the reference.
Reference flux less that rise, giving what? 20.3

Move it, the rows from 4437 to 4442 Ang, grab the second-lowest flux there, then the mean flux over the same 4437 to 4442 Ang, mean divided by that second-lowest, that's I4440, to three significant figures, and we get 1.02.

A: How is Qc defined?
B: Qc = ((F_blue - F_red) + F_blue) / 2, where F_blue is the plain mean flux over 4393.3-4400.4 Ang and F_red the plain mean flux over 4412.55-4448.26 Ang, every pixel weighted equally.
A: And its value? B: 7.4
